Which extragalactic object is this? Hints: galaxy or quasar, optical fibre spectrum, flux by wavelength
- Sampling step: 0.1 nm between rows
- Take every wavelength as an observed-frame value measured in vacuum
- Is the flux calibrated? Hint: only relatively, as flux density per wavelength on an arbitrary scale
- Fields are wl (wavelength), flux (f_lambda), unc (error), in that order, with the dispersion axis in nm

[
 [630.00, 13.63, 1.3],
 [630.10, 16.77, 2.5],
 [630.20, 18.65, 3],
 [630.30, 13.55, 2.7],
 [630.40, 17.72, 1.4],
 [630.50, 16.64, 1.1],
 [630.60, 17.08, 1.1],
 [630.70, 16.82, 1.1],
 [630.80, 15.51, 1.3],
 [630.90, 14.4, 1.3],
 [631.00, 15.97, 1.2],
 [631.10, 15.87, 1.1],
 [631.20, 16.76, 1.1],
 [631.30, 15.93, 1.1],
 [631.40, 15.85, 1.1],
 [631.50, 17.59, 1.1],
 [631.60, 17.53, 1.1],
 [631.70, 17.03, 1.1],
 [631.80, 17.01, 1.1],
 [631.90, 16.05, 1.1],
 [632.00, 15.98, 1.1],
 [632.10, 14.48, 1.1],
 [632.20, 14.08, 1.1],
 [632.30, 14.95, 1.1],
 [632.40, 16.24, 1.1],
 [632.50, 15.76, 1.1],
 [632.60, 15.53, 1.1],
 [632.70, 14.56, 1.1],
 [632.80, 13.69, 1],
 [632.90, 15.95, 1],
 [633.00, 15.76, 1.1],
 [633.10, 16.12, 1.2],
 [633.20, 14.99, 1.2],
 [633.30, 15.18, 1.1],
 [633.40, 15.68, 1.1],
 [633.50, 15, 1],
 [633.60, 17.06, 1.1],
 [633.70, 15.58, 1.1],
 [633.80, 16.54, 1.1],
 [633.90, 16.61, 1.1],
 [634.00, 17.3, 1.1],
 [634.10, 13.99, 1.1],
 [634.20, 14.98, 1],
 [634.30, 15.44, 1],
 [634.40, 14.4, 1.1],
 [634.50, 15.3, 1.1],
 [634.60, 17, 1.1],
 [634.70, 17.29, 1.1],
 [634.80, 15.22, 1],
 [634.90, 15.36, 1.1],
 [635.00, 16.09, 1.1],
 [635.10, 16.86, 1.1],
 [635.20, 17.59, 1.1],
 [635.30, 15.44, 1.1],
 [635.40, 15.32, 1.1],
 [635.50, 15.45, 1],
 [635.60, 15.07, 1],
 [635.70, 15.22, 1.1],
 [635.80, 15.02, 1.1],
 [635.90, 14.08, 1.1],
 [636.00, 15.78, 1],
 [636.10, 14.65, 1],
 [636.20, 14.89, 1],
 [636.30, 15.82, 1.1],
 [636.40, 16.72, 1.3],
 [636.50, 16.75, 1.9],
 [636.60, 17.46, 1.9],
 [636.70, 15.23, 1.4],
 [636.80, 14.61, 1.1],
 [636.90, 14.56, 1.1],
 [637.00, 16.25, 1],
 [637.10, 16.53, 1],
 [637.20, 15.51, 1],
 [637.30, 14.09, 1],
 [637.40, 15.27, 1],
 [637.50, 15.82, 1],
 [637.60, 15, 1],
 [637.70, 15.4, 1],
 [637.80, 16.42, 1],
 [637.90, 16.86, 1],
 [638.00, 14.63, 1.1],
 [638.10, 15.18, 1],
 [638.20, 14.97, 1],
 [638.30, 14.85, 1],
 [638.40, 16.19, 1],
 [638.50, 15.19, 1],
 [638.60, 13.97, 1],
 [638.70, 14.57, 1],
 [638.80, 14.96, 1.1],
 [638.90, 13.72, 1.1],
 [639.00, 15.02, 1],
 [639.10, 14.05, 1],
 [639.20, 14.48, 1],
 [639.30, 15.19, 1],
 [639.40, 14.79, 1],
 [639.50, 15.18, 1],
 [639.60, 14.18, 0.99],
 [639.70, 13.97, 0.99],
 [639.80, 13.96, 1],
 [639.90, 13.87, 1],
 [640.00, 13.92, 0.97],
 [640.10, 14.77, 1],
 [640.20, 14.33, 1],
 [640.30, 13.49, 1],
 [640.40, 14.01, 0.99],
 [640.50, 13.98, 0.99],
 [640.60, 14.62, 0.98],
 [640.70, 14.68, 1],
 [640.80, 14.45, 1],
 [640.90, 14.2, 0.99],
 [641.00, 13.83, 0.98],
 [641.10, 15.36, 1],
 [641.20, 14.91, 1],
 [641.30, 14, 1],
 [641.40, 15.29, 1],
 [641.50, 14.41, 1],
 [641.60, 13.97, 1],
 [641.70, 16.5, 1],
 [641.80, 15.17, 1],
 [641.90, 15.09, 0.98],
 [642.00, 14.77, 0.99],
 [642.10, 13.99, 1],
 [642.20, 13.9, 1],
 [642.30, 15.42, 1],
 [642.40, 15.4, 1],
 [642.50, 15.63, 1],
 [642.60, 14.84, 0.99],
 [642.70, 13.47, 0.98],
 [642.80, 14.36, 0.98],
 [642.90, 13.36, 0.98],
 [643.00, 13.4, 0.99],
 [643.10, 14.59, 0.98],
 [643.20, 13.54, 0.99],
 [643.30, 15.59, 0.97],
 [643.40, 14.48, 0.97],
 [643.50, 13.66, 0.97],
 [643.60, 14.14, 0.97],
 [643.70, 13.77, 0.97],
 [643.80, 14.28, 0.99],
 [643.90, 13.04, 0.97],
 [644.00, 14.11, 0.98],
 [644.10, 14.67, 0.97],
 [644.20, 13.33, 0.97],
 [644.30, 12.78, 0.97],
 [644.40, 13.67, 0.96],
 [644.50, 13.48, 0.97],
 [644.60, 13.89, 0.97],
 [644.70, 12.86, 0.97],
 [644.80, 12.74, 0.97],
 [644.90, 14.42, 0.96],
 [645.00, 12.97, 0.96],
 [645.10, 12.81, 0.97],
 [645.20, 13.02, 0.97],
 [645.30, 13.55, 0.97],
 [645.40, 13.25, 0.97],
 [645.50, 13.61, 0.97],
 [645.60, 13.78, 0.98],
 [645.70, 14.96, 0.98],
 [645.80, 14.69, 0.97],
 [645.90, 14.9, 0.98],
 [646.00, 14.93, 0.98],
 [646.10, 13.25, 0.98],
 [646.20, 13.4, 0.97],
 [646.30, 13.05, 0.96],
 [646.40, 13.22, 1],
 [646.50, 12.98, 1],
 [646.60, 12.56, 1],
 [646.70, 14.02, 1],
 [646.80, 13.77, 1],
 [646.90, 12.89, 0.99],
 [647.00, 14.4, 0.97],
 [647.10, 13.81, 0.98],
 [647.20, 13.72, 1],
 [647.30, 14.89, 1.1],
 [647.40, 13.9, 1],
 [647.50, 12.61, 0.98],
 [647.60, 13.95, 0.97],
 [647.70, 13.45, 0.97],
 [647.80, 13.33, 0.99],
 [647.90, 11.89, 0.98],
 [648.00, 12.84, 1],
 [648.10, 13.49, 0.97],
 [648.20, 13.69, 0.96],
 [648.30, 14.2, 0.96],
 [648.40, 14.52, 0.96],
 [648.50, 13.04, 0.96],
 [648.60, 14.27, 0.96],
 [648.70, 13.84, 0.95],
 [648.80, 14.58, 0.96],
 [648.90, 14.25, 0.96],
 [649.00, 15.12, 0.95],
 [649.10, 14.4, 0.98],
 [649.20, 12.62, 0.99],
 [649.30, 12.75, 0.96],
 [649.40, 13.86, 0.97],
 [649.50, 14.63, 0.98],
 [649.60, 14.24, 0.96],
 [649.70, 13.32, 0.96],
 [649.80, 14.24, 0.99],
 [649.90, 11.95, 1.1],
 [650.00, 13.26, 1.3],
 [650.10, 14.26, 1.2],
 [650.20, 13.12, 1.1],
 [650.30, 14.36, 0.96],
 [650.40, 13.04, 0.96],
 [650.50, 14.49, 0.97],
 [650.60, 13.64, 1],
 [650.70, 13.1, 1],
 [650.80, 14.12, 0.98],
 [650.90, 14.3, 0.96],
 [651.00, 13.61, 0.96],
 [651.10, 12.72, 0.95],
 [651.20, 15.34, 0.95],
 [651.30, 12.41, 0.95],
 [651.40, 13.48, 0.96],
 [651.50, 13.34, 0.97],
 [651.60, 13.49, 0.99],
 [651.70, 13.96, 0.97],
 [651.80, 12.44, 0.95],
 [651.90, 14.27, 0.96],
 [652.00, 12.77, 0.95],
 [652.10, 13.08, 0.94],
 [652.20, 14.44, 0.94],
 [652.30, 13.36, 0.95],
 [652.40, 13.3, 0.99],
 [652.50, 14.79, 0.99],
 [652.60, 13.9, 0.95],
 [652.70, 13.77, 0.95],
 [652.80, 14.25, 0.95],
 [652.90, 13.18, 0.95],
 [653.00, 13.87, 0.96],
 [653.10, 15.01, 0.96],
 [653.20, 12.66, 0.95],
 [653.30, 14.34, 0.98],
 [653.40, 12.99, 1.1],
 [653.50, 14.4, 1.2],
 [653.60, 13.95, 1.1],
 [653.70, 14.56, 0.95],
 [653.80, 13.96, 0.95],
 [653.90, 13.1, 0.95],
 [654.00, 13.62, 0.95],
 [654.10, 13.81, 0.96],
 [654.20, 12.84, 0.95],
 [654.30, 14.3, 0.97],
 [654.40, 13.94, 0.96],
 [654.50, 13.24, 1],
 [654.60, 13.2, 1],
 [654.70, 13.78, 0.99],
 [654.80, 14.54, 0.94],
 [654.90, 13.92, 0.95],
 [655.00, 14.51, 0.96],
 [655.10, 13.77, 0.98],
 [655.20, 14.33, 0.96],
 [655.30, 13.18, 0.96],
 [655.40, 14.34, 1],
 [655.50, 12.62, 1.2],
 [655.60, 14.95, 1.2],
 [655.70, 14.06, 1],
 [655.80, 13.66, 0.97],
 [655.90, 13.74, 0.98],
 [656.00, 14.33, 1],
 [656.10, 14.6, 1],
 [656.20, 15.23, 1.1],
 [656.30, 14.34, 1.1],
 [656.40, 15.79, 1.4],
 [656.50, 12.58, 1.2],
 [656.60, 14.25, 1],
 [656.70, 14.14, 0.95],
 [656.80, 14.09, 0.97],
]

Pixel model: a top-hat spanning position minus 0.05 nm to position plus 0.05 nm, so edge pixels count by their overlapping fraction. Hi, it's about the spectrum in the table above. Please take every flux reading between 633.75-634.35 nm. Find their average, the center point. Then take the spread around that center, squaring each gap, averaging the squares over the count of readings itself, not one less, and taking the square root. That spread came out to 1.1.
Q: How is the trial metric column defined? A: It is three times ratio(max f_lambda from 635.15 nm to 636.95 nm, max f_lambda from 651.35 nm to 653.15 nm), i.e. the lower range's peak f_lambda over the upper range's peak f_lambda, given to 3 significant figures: 3.52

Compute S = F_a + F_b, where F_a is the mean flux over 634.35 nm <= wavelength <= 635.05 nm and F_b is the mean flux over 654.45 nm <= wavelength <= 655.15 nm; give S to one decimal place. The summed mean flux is 29.7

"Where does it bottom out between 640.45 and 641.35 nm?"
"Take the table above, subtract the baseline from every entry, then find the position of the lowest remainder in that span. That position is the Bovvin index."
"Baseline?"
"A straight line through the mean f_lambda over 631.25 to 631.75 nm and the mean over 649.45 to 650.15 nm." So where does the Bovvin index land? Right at 641.00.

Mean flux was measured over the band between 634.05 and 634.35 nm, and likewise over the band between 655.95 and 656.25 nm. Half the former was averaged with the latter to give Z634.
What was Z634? 11.1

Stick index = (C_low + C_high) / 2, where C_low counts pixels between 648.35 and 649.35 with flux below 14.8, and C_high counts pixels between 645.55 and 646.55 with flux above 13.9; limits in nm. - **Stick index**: 6.5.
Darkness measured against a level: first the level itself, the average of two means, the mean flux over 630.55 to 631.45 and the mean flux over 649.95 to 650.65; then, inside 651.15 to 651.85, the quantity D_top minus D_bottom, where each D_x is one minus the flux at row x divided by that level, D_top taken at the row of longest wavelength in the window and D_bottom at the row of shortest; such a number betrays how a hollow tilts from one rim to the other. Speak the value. 0.19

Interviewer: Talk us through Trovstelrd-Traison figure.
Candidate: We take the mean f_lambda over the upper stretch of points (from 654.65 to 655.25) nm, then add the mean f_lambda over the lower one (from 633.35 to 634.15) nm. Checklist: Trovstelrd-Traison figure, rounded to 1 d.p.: 30.1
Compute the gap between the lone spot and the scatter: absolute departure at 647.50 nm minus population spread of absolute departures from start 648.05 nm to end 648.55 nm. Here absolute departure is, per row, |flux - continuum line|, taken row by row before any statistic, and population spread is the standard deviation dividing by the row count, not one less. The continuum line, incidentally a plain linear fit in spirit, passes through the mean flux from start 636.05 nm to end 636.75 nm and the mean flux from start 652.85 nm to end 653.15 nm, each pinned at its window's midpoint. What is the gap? 1.5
